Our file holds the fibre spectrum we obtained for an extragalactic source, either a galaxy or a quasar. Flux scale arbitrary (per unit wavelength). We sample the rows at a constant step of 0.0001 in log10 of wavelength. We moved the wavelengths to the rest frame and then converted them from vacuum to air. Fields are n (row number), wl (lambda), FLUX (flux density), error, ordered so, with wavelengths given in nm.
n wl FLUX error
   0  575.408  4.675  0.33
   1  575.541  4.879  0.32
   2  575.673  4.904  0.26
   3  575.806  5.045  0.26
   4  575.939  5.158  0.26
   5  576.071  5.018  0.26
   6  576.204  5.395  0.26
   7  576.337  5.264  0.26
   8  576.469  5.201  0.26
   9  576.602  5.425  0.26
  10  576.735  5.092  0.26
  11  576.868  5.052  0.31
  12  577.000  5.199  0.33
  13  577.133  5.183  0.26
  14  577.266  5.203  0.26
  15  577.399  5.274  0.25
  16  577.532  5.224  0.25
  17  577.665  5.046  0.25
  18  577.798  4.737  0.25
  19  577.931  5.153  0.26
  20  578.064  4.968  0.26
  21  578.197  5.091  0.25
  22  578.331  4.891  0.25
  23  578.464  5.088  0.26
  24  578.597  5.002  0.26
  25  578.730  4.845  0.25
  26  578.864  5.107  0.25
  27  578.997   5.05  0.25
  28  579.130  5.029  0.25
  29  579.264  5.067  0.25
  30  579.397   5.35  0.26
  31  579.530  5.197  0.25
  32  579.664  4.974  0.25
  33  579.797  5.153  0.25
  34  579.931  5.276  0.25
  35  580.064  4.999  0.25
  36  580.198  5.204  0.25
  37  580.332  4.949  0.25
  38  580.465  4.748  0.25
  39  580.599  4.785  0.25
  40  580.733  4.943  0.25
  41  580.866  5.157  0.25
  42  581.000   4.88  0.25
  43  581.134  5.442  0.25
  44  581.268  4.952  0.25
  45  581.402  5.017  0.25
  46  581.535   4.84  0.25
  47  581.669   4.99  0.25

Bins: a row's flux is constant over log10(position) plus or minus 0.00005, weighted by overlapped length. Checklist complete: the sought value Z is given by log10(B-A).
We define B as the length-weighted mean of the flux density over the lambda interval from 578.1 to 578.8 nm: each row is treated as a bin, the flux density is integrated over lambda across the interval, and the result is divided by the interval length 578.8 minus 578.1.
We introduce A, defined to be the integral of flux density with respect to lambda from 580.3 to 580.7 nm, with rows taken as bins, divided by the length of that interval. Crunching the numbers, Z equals -0.82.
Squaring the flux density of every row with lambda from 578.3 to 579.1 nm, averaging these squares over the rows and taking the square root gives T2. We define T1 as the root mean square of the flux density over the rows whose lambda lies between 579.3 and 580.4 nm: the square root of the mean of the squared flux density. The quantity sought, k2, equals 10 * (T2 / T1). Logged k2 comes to 9.72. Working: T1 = 5.14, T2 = 5.00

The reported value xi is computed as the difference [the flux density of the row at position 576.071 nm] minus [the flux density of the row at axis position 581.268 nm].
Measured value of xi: 0.07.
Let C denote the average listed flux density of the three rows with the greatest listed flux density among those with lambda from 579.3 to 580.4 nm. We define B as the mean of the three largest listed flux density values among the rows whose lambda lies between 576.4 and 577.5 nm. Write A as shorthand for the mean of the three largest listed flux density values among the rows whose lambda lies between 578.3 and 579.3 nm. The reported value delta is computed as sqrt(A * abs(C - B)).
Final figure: 0.35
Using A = 5.09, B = 5.30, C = 5.28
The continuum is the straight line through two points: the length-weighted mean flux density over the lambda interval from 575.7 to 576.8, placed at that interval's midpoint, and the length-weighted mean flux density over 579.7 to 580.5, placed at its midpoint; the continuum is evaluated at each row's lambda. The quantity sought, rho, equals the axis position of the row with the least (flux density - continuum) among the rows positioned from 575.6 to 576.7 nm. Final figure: 575.673 nm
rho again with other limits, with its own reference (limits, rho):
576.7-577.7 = 576.868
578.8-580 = 579.664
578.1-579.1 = 578.730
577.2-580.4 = 577.798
